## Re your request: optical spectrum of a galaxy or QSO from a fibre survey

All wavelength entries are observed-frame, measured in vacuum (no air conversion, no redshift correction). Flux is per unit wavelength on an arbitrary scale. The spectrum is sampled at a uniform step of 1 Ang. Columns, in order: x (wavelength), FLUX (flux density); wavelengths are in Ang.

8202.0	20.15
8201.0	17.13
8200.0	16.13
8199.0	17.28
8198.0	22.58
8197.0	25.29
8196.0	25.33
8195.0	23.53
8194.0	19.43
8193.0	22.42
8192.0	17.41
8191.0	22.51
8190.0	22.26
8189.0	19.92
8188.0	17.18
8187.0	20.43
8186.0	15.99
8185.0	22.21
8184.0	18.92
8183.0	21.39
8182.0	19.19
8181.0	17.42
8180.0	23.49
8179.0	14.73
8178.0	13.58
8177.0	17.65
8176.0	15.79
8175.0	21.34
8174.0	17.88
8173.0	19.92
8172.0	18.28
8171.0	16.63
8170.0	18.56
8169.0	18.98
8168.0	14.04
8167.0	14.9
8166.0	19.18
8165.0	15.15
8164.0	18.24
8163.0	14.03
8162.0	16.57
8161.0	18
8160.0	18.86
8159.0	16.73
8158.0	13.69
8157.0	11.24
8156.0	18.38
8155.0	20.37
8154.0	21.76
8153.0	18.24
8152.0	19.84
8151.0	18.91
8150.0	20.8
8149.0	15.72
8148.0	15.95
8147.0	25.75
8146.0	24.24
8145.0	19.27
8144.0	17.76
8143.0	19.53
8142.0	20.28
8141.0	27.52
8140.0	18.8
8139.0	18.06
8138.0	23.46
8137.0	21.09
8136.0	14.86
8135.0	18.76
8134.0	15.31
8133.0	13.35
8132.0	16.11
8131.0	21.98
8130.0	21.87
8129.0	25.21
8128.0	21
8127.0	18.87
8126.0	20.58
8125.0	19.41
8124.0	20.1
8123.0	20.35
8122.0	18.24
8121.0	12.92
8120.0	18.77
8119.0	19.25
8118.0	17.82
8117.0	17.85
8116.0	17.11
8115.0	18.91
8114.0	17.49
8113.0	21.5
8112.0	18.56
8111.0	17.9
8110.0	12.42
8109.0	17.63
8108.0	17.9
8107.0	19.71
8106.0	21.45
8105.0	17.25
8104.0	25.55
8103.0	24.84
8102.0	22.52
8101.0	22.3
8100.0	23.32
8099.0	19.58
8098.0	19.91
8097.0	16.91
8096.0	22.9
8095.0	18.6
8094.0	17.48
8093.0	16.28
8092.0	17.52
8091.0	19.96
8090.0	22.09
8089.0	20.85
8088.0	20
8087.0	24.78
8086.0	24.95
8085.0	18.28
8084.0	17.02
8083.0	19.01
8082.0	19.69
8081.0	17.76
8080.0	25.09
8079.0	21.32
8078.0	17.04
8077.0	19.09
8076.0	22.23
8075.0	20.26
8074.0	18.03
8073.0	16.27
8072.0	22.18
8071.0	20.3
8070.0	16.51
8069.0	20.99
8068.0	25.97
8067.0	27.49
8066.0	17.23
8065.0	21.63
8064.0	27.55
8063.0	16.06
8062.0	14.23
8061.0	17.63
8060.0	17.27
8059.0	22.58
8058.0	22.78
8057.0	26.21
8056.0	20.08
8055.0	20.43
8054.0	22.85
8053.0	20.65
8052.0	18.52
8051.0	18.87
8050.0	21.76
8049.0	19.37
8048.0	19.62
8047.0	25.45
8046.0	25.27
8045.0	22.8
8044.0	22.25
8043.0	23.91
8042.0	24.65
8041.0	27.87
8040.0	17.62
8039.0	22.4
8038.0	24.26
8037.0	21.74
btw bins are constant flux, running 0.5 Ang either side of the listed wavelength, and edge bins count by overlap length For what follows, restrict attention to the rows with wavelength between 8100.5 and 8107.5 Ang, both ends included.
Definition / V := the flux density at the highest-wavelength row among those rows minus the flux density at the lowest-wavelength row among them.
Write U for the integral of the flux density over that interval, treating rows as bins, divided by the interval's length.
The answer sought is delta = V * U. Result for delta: -57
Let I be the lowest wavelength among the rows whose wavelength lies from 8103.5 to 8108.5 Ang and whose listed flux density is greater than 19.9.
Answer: 8104.0 Ang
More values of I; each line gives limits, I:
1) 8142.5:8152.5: 8146.0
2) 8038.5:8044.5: 8039.0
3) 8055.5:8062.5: 8056.0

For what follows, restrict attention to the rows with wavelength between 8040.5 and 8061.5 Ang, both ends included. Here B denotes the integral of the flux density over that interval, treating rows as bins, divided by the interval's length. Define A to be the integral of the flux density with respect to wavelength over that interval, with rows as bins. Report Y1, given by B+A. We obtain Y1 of 483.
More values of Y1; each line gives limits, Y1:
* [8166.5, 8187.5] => 399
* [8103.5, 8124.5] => 407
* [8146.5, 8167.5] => 390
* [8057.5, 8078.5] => 443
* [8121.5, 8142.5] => 435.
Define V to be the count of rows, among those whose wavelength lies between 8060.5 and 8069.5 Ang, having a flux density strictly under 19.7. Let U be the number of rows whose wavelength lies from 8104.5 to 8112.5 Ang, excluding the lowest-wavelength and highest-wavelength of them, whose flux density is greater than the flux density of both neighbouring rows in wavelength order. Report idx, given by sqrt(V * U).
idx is 2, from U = 1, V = 4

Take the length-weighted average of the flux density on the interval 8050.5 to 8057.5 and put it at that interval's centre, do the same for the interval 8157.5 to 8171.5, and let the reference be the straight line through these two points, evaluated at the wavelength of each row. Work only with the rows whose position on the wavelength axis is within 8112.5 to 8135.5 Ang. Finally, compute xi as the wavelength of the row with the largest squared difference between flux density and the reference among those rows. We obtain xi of 8129.0 Ang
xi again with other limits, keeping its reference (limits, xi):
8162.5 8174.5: 8173.0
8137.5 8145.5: 8141.0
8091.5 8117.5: 8104.0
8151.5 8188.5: 8180.0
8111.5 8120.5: 8113.0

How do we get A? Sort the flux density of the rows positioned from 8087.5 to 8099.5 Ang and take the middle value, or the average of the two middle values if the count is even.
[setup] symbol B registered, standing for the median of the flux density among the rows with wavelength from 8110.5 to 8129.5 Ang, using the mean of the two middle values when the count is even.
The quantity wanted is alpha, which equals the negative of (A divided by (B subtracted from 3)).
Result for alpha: 1.24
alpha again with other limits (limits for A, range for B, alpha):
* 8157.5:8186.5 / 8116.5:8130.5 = 1.09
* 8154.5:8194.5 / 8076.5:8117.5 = 1.13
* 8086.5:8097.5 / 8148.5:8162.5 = 1.30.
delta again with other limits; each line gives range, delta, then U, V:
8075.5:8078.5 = -101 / 19.5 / -5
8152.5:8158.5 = -79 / 17.3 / -5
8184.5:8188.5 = -95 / 19.0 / -5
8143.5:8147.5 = 174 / 21.8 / 8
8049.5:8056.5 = -34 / 20.5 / -2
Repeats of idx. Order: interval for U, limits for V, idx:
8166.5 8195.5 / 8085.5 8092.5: 3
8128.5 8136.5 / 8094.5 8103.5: 2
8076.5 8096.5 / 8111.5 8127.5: 7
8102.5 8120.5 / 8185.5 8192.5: 4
